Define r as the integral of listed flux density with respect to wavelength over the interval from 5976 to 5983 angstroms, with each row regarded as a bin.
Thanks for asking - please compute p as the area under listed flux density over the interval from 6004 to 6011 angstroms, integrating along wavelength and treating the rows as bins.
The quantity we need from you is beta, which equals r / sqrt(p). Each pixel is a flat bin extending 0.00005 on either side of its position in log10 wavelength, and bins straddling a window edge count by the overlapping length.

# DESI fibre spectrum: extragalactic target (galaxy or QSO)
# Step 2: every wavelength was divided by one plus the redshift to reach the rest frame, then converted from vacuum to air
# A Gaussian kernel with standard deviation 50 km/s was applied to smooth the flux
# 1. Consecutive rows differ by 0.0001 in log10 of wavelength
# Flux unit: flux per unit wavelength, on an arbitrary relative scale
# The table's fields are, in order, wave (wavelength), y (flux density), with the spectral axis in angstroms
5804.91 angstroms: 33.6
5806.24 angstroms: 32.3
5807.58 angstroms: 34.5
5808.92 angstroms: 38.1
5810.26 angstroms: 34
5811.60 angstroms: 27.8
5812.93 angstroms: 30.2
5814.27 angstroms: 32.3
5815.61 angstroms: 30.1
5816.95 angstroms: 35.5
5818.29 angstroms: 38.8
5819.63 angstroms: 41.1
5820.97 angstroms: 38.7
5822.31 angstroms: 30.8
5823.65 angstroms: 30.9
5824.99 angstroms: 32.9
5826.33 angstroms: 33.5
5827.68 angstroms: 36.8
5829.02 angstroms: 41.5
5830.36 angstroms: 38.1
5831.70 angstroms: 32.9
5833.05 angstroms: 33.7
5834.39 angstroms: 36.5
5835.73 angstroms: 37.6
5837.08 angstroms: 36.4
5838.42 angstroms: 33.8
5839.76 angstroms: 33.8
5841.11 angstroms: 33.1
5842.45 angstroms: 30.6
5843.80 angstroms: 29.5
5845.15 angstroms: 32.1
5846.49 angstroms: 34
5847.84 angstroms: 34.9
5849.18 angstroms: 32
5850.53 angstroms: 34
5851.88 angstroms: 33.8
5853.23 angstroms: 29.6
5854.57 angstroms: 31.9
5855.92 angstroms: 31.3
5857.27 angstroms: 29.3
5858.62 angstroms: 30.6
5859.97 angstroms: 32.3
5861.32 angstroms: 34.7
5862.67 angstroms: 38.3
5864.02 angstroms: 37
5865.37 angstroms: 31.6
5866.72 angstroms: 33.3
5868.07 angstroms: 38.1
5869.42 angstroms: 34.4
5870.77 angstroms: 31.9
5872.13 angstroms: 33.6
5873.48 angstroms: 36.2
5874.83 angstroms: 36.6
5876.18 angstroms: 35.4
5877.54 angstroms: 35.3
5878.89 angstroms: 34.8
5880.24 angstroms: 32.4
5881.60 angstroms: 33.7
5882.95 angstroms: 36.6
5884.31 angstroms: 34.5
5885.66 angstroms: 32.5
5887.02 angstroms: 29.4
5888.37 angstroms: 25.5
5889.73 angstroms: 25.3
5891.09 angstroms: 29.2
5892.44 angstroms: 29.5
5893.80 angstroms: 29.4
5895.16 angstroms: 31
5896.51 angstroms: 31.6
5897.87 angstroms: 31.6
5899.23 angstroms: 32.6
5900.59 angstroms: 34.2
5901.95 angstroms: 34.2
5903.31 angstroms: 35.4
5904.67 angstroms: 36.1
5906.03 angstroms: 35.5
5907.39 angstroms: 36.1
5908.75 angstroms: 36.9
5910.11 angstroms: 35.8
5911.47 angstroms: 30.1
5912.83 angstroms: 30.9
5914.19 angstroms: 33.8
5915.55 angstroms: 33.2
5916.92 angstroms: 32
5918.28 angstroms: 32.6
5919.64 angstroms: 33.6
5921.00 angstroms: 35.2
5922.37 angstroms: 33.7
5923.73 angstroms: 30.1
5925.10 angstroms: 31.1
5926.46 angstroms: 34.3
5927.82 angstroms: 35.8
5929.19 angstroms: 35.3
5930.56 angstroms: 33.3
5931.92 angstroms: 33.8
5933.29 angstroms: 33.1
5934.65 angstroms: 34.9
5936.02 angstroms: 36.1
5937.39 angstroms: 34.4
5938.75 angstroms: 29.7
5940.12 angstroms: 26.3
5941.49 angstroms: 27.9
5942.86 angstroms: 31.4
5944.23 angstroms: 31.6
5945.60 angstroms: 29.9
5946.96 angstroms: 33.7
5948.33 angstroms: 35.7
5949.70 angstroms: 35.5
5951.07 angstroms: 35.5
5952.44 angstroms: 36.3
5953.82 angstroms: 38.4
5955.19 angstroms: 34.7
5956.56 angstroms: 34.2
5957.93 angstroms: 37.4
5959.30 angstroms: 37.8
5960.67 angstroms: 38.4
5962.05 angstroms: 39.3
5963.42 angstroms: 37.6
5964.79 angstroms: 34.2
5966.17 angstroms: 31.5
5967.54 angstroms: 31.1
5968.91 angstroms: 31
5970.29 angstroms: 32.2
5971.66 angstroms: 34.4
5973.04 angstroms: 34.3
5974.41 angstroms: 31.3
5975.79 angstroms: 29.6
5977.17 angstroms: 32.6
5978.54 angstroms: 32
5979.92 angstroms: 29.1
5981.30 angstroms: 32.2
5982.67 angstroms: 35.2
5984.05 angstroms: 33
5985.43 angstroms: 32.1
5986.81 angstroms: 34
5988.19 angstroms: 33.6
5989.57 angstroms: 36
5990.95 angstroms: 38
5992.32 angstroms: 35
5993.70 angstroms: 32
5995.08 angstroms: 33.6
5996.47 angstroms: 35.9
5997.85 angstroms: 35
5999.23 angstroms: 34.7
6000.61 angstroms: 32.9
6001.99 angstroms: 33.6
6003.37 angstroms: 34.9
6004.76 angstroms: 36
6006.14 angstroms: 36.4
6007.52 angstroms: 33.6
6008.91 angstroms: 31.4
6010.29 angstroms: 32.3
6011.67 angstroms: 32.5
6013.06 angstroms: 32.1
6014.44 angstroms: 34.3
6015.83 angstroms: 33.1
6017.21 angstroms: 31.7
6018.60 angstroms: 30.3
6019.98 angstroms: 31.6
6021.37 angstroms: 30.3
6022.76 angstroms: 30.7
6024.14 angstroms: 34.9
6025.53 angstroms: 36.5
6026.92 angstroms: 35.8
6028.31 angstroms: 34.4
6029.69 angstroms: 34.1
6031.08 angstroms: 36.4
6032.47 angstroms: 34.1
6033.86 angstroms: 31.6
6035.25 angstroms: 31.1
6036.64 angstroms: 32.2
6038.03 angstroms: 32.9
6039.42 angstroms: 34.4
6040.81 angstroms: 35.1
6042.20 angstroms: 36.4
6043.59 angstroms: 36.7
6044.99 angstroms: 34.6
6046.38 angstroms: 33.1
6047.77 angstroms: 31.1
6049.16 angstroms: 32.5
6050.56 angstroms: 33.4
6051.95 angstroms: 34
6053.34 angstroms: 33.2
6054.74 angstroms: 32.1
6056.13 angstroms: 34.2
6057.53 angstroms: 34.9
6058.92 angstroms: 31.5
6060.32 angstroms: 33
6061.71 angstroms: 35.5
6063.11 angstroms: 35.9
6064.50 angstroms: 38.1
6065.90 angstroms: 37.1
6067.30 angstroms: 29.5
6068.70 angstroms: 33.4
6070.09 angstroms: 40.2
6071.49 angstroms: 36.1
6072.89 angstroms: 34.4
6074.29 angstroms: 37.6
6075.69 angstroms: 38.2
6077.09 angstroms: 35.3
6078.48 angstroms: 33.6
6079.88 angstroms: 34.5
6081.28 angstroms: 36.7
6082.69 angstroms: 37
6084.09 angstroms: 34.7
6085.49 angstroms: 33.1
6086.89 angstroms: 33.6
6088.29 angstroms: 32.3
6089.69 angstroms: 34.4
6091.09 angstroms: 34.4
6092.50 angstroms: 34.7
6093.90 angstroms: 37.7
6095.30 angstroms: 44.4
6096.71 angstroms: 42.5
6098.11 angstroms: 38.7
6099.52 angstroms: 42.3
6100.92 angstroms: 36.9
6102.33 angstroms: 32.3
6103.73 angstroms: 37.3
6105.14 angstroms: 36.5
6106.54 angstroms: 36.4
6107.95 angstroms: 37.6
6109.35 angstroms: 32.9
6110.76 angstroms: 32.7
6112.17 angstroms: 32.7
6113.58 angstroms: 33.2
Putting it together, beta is 14.5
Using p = 238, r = 223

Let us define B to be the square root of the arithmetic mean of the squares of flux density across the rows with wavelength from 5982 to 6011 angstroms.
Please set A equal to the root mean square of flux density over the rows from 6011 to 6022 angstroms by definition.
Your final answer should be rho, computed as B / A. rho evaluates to 1.07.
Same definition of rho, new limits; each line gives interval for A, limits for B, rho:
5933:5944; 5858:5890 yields 1.06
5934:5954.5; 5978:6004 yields 1.02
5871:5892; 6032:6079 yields 1.04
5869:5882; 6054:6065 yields 1.00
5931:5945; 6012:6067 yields 1.05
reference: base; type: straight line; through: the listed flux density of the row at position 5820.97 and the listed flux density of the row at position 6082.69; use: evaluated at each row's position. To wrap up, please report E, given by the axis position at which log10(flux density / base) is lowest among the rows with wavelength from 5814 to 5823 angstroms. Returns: 5815.61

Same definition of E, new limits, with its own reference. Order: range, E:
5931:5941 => 5940.12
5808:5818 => 5811.60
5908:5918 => 5911.47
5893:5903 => 5893.80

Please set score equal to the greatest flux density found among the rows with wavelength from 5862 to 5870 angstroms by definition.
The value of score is 38.3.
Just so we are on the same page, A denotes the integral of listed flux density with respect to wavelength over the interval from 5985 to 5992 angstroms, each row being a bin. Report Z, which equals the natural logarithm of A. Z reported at 5.50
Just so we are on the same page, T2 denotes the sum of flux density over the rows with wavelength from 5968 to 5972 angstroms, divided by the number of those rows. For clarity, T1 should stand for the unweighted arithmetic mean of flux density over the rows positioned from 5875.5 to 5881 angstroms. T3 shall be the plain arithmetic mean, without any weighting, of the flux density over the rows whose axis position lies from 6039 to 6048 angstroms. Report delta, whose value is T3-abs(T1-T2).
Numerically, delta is 33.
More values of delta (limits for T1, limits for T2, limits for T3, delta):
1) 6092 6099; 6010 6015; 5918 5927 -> 26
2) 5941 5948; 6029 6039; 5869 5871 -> 31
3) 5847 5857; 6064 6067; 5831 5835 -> 29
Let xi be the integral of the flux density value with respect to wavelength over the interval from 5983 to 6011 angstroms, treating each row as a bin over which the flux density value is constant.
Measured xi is 958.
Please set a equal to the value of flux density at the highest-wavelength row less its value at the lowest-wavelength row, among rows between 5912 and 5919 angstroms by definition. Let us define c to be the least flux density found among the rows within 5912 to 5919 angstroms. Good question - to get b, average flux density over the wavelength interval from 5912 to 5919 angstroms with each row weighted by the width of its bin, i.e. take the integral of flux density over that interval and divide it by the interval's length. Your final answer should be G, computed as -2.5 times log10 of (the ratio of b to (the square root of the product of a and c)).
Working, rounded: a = 1.7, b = 32.5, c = 30.9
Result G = -1.6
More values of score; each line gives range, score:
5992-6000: 35.9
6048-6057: 34.2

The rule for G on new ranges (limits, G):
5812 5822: -0.8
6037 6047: -2.8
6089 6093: -2.6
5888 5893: -1.1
